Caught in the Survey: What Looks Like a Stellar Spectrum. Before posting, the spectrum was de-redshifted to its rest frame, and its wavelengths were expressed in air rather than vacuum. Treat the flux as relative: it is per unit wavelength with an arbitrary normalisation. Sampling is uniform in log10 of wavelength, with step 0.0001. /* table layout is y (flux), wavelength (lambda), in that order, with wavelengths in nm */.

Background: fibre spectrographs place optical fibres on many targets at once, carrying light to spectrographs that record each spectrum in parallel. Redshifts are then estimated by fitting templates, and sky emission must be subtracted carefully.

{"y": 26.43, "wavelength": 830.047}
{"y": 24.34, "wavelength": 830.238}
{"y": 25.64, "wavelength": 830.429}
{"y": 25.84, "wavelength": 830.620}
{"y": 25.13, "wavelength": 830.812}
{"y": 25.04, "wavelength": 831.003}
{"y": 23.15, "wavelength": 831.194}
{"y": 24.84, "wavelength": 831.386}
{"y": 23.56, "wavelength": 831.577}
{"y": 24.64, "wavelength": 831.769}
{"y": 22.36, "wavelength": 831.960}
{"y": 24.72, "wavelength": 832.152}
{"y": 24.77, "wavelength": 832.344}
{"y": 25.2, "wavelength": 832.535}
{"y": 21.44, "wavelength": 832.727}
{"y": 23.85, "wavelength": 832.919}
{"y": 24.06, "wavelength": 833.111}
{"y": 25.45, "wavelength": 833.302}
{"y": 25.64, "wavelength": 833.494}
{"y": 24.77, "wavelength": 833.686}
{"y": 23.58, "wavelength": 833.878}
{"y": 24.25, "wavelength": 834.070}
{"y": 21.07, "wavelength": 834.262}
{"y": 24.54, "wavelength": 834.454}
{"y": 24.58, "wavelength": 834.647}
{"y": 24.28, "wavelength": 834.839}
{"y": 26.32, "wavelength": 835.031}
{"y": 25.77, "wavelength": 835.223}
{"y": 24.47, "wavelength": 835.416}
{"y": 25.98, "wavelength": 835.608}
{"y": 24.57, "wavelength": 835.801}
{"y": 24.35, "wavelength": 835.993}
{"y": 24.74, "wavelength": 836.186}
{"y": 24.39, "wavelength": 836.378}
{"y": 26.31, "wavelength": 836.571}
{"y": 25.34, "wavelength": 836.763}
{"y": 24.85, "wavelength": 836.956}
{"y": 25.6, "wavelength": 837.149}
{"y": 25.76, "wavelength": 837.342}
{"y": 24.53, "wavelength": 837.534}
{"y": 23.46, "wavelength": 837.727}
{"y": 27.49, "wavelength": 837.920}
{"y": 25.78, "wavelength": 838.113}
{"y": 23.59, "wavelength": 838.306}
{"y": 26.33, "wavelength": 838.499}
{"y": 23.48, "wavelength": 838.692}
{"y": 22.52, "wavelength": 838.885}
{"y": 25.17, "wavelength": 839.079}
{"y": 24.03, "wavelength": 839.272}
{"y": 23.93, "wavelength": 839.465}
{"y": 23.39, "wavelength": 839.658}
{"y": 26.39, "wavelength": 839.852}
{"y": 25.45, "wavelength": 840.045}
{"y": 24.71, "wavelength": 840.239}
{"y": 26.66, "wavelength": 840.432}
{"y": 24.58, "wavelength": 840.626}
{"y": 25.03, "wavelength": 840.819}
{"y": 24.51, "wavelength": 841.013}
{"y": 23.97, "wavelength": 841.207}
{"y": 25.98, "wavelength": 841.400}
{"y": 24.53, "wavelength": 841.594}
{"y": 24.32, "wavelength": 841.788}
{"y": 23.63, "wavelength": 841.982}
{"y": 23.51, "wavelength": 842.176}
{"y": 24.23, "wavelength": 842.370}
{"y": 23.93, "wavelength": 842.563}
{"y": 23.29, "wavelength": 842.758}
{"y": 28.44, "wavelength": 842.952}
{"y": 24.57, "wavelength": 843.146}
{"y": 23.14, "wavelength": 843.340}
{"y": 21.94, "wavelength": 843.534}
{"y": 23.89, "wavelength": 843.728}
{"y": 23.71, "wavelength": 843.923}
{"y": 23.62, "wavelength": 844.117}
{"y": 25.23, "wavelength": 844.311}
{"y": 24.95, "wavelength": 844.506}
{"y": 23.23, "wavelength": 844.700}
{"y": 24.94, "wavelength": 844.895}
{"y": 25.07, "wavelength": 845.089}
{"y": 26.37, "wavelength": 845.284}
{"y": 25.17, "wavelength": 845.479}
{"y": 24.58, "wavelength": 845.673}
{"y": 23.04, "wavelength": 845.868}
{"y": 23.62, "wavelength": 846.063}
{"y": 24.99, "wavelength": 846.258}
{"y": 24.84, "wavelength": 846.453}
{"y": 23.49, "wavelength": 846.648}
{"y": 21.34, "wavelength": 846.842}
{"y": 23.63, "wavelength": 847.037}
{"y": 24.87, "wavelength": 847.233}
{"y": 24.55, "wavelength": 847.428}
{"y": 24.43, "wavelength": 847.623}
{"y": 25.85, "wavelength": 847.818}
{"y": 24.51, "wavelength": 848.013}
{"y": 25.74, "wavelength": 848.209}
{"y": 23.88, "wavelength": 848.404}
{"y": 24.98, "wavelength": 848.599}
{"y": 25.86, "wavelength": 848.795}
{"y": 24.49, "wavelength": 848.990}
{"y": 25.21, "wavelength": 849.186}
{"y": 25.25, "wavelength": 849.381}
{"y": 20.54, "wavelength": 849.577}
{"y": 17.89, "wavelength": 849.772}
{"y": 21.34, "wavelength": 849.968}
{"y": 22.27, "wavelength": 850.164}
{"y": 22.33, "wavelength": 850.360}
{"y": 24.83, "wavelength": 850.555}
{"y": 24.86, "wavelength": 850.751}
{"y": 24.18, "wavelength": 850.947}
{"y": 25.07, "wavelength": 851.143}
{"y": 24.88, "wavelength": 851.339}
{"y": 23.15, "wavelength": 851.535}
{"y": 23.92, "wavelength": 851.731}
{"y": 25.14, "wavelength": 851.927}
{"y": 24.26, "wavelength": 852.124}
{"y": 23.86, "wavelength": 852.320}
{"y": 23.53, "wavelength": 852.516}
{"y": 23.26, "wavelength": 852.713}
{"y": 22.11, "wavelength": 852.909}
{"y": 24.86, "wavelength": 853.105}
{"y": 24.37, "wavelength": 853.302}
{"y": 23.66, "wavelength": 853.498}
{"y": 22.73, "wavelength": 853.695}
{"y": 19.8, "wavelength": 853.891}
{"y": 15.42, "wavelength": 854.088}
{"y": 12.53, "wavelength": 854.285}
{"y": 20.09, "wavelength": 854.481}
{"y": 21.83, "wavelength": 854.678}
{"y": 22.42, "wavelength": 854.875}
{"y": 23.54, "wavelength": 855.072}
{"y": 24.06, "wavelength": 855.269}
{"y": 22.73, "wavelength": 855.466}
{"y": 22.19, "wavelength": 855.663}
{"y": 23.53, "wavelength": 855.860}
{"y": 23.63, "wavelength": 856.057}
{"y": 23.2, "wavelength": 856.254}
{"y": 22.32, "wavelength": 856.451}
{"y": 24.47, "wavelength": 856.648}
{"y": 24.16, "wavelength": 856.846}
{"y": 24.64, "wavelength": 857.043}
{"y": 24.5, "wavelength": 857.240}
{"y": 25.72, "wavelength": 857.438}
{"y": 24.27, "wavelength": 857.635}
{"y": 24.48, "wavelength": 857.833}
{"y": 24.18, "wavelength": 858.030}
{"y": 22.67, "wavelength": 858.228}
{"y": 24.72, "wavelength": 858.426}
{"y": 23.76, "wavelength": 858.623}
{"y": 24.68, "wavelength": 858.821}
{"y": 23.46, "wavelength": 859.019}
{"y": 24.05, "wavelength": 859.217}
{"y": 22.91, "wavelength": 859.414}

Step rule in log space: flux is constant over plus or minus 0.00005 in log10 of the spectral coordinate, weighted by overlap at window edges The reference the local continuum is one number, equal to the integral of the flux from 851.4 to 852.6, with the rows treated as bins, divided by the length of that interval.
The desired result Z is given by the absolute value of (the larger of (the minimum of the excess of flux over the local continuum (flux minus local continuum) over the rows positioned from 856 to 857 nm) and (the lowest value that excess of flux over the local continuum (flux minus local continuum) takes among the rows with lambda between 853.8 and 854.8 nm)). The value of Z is 1.7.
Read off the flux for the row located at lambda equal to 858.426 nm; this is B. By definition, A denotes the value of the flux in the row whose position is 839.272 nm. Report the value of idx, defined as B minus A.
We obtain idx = 0.7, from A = 24.03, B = 24.72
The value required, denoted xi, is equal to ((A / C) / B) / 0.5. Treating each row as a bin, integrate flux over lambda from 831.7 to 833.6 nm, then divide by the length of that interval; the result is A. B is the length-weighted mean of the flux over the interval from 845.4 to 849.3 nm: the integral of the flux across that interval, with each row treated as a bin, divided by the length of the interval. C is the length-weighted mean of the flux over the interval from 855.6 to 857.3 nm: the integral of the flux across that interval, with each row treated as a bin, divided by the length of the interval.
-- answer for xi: 0.084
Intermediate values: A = 24.2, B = 24.5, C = 23.6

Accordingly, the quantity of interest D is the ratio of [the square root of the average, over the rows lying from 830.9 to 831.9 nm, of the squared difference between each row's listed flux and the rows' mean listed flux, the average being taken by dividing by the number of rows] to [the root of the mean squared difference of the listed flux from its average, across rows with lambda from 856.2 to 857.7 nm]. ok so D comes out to 0.8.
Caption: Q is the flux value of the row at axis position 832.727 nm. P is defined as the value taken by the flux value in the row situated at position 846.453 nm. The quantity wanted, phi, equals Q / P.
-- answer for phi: 0.86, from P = 24.84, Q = 21.44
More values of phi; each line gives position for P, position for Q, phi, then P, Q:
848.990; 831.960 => 0.91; 24.49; 22.36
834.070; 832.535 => 1.04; 24.25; 25.2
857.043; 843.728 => 0.97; 24.64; 23.89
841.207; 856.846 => 1.01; 23.97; 24.16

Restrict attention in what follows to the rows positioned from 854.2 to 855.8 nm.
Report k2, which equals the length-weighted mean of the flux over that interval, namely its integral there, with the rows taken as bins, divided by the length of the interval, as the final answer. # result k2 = 21.3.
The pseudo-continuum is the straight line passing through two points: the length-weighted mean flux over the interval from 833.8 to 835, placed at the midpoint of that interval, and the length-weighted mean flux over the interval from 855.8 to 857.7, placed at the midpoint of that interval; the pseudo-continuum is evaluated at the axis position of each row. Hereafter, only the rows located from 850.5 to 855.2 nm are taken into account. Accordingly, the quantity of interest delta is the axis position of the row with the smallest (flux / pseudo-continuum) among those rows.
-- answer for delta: 854.285 nm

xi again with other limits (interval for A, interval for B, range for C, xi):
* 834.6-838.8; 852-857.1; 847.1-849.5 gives 0.090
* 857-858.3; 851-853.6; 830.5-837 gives 0.083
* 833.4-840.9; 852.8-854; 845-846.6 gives 0.088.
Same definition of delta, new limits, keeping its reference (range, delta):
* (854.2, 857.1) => 854.285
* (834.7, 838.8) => 837.727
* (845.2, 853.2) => 849.772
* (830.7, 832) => 831.960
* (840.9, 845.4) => 843.534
